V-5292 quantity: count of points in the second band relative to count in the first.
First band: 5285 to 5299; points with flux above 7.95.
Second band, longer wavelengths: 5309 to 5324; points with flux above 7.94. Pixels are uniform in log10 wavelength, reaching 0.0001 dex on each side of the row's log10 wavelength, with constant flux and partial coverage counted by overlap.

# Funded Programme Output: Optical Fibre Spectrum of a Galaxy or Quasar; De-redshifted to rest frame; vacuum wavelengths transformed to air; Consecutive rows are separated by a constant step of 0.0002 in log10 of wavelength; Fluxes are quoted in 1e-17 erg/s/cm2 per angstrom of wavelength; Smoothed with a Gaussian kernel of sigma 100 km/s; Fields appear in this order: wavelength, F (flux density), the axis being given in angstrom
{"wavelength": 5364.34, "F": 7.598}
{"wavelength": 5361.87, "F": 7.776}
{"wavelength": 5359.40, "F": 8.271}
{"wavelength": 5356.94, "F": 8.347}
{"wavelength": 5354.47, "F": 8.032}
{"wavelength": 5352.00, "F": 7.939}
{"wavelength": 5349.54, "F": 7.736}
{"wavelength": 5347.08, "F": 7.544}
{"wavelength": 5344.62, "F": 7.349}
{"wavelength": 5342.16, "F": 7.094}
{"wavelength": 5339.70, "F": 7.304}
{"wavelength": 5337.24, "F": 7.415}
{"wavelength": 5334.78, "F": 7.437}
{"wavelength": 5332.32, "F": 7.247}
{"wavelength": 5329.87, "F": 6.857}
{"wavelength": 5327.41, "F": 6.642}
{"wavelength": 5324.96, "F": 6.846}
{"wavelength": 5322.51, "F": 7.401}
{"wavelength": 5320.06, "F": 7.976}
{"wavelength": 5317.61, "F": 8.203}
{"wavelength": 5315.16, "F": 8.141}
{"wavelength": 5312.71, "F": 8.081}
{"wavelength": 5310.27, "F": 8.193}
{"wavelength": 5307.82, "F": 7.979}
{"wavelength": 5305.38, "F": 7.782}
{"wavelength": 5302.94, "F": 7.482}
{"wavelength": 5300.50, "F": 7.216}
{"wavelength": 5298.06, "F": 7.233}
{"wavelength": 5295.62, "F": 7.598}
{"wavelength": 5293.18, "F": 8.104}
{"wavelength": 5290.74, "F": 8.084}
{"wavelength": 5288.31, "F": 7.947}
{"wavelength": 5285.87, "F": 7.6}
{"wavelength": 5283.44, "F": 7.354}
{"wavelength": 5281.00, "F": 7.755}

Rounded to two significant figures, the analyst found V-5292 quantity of 2.5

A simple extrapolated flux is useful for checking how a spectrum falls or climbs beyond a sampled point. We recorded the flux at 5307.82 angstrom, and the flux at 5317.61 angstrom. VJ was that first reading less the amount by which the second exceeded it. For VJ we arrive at 7.8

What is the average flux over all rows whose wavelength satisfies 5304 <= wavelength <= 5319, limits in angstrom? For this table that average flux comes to 8.06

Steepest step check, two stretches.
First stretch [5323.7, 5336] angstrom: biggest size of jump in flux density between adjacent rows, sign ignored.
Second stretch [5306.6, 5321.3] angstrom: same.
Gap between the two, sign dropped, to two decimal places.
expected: 0.16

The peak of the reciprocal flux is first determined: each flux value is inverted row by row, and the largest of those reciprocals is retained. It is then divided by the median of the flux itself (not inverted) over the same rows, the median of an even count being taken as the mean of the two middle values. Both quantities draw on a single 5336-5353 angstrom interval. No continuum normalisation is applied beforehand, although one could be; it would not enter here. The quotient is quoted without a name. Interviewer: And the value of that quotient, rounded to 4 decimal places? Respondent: 0.0190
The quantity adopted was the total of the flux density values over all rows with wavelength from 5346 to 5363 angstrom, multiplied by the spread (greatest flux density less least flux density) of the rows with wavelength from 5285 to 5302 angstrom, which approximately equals 49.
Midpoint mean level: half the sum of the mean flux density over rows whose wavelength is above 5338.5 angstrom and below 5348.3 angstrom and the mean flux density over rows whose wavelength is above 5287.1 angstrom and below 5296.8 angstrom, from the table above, 7.6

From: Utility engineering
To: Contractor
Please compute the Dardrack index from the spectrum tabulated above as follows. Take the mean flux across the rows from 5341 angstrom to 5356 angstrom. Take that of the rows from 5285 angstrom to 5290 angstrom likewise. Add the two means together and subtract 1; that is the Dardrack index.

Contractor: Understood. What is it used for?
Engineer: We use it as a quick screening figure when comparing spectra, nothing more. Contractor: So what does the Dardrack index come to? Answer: 14.4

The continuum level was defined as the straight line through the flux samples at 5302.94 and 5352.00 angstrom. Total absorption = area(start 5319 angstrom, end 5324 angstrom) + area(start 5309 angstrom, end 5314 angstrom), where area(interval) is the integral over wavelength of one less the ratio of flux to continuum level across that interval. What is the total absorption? -0.4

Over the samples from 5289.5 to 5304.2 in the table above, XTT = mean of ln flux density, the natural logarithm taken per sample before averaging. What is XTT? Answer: 2.03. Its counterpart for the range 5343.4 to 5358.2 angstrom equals 2.06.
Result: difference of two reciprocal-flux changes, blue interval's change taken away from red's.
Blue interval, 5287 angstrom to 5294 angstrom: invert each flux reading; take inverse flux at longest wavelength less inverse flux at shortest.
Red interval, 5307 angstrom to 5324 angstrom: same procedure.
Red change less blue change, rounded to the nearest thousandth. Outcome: 0.012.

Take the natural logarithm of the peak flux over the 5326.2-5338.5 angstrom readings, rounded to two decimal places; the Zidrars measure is 2.01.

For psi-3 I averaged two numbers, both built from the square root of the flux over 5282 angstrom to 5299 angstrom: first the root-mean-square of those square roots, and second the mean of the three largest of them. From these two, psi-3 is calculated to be 2.81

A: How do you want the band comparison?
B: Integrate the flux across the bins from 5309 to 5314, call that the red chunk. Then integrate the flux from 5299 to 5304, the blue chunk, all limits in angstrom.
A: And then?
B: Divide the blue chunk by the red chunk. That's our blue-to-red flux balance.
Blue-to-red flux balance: 0.90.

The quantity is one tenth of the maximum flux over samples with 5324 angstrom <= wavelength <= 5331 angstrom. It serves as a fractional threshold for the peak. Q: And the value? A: 0.686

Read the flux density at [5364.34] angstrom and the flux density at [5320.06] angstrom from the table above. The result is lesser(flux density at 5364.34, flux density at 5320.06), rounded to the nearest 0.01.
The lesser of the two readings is 7.60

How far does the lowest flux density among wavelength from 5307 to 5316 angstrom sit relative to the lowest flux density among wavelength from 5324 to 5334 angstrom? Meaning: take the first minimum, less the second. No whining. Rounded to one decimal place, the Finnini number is 1.3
